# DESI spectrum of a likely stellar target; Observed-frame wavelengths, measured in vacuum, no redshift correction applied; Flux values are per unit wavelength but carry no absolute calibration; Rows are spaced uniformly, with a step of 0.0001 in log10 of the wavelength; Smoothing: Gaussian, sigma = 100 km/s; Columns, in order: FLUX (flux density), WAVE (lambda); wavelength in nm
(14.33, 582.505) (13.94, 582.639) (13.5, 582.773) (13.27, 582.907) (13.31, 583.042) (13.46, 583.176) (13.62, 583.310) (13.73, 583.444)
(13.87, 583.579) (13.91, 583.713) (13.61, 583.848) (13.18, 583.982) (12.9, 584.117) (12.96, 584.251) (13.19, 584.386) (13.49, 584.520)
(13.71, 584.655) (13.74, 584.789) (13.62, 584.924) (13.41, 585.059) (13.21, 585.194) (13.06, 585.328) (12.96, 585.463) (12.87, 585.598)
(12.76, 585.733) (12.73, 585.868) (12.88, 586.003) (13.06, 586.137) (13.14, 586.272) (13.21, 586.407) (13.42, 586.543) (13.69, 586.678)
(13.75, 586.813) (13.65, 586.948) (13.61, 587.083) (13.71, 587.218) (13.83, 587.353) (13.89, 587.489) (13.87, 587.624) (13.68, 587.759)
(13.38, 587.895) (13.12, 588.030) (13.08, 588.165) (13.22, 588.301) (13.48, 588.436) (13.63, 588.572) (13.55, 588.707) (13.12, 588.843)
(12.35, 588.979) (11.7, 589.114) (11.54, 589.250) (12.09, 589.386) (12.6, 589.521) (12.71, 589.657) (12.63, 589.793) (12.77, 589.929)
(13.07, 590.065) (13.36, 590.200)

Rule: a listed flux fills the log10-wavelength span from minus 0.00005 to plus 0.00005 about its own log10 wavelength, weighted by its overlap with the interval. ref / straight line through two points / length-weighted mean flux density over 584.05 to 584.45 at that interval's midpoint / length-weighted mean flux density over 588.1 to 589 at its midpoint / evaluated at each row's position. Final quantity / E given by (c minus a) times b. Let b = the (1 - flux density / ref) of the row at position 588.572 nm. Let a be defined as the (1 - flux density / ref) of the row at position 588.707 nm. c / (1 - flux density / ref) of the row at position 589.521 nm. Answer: -0.002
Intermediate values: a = -0.023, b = -0.030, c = 0.05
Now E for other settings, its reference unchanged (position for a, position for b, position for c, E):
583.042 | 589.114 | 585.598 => 0.005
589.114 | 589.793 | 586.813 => -0.008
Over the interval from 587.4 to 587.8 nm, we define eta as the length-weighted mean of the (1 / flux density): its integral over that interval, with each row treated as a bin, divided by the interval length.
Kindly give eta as 0.072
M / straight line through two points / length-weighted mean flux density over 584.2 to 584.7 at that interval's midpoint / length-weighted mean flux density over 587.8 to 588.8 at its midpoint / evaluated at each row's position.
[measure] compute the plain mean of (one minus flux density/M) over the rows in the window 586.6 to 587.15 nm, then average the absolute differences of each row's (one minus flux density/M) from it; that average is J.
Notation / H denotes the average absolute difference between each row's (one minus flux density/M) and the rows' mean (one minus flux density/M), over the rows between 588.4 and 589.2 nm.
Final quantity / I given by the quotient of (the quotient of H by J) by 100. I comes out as 0.138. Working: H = 0.047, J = 0.003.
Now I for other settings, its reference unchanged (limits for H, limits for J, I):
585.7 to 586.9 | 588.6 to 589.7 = 0.006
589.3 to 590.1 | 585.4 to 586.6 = 0.011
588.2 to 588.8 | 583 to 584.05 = 0.006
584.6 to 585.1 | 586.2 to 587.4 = 0.005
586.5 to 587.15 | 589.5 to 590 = 0.014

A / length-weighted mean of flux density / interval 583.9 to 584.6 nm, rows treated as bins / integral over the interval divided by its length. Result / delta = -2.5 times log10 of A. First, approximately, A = 13.2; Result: -2.80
